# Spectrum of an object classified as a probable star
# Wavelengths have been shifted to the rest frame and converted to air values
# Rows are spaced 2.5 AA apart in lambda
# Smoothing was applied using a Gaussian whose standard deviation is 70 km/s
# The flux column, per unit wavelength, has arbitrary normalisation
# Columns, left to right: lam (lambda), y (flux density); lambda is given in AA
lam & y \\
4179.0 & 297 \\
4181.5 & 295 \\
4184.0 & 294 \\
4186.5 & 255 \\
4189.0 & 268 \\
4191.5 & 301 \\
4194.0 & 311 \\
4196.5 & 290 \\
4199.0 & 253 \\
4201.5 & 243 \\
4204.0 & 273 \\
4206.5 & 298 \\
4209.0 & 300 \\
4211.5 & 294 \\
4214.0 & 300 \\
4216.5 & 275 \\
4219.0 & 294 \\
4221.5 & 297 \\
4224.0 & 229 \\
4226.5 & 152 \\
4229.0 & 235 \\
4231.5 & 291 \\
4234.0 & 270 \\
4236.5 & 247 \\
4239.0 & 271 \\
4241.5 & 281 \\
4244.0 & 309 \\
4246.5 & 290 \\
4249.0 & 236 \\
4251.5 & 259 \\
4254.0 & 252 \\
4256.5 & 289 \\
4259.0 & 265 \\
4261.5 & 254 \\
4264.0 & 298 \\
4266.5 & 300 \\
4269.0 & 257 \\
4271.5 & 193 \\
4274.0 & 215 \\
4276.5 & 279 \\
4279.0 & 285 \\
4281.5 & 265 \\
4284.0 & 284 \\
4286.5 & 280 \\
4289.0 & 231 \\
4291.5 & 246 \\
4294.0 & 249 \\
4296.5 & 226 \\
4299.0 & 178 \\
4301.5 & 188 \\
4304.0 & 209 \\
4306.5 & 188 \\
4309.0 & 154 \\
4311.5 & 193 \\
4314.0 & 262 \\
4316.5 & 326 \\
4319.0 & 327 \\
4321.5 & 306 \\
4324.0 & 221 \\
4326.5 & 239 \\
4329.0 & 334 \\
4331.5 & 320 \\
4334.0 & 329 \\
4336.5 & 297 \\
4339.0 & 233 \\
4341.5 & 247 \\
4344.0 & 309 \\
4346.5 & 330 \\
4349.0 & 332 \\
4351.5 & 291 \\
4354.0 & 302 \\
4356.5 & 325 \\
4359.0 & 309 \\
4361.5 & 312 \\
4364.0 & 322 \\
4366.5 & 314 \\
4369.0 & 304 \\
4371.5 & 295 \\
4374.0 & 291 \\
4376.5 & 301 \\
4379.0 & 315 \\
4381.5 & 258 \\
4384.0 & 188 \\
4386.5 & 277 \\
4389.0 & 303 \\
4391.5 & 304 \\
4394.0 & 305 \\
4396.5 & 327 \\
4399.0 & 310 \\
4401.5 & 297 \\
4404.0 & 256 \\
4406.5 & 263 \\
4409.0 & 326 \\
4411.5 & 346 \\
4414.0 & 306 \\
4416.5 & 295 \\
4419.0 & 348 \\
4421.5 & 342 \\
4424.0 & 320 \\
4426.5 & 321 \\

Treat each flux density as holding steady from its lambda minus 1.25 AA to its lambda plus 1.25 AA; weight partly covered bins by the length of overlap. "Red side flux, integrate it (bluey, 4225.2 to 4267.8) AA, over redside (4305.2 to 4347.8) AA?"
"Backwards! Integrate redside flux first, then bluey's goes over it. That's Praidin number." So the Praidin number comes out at 0.975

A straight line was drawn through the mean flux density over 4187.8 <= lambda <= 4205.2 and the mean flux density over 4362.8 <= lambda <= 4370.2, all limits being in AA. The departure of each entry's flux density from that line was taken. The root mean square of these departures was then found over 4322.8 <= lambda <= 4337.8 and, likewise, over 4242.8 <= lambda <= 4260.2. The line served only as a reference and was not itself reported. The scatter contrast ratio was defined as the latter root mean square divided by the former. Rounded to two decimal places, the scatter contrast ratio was 0.64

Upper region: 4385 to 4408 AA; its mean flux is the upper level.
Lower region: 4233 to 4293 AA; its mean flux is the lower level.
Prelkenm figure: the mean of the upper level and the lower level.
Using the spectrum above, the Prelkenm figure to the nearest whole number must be 279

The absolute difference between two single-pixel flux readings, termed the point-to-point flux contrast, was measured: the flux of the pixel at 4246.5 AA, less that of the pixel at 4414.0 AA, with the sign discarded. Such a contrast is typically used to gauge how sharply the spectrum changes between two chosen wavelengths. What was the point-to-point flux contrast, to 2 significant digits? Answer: 16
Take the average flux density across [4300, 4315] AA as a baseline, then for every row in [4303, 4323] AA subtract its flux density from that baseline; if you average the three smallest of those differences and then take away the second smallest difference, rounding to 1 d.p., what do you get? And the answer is 6.3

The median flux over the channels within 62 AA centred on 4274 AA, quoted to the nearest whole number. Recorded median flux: 257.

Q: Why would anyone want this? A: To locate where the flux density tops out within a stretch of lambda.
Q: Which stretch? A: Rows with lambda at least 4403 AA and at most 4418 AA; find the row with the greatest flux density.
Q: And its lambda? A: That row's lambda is 4411.5 AA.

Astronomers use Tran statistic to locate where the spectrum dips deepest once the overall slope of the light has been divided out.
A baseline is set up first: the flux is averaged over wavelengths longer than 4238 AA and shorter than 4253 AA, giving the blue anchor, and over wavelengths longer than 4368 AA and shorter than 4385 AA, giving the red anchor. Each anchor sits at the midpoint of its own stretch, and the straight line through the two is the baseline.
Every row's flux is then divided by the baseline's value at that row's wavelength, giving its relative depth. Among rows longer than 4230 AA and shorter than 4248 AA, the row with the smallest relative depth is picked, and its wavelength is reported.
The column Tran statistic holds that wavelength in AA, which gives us 4236.5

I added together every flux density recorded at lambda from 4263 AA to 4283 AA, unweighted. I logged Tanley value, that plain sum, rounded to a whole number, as 2092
